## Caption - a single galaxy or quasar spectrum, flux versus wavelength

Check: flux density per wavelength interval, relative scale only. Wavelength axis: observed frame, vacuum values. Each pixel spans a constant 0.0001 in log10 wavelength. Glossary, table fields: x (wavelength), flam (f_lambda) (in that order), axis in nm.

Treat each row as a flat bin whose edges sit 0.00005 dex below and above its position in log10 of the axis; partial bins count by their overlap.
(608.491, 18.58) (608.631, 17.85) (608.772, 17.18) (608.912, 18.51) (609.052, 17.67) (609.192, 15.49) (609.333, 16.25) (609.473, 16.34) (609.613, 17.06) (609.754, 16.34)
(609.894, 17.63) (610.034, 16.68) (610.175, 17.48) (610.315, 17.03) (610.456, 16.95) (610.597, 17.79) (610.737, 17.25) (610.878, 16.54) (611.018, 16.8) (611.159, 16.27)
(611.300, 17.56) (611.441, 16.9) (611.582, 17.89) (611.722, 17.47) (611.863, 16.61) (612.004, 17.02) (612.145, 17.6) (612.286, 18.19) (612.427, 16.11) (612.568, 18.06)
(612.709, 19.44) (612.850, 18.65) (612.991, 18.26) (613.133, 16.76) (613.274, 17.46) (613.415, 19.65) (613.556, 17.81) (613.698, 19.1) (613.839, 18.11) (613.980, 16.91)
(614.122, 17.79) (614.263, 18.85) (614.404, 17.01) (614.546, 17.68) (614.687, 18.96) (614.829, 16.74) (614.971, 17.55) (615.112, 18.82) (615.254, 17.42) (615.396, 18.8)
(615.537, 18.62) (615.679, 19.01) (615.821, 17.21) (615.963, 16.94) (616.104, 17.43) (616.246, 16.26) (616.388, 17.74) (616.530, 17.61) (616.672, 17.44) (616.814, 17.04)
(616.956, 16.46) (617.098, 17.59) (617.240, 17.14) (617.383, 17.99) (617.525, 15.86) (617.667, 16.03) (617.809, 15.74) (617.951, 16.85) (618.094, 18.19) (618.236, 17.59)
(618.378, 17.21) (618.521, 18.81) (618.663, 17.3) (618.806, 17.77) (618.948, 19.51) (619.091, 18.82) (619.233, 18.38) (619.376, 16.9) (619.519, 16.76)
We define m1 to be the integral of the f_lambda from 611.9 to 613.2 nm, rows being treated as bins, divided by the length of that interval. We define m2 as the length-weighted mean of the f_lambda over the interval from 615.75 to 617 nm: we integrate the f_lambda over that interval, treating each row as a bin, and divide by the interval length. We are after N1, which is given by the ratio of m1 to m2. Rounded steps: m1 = 17.8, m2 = 17.1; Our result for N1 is 1.04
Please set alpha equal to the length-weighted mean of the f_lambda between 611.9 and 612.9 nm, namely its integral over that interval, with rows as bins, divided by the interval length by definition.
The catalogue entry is 17.8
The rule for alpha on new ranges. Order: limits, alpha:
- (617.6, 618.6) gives 17.2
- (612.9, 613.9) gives 18.2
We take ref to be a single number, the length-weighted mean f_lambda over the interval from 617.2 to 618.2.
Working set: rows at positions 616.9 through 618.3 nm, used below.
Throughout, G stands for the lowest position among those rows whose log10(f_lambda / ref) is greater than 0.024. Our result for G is 617.383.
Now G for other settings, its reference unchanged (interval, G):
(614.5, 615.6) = 614.687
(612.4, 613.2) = 612.568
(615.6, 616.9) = 615.679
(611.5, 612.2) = 611.582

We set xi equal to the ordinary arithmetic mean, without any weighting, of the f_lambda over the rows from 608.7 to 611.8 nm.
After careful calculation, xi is 17.05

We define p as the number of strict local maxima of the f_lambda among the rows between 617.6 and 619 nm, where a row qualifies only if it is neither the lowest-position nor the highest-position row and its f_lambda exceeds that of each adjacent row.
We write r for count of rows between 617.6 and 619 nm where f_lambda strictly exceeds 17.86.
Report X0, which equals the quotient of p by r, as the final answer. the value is 0.7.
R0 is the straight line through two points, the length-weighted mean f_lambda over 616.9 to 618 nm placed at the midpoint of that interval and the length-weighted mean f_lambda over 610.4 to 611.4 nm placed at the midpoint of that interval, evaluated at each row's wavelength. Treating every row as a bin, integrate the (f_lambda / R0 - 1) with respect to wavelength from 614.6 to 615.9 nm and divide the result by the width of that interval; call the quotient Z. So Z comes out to 0.077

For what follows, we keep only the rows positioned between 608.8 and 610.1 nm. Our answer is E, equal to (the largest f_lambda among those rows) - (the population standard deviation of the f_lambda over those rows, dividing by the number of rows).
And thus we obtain 17.6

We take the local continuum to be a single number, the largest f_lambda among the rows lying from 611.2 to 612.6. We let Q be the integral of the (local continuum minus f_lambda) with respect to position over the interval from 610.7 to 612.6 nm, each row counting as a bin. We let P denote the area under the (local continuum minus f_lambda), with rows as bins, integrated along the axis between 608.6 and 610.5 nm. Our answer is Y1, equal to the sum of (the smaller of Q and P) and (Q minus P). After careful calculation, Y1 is 1.75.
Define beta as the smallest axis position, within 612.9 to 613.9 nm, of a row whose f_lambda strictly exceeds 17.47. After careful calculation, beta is 612.991 nm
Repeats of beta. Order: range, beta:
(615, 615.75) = 615.112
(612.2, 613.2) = 612.286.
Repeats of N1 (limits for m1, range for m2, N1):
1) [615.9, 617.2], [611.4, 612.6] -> 0.99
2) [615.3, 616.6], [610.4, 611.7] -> 1.04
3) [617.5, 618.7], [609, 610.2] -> 1.02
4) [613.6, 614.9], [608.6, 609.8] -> 1.06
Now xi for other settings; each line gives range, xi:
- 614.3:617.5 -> 17.61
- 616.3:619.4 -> 17.45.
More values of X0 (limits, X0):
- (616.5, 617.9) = 3.0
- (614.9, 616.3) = 1.0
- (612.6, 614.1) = 0.3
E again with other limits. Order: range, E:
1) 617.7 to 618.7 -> 17.9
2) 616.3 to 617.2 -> 17.3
